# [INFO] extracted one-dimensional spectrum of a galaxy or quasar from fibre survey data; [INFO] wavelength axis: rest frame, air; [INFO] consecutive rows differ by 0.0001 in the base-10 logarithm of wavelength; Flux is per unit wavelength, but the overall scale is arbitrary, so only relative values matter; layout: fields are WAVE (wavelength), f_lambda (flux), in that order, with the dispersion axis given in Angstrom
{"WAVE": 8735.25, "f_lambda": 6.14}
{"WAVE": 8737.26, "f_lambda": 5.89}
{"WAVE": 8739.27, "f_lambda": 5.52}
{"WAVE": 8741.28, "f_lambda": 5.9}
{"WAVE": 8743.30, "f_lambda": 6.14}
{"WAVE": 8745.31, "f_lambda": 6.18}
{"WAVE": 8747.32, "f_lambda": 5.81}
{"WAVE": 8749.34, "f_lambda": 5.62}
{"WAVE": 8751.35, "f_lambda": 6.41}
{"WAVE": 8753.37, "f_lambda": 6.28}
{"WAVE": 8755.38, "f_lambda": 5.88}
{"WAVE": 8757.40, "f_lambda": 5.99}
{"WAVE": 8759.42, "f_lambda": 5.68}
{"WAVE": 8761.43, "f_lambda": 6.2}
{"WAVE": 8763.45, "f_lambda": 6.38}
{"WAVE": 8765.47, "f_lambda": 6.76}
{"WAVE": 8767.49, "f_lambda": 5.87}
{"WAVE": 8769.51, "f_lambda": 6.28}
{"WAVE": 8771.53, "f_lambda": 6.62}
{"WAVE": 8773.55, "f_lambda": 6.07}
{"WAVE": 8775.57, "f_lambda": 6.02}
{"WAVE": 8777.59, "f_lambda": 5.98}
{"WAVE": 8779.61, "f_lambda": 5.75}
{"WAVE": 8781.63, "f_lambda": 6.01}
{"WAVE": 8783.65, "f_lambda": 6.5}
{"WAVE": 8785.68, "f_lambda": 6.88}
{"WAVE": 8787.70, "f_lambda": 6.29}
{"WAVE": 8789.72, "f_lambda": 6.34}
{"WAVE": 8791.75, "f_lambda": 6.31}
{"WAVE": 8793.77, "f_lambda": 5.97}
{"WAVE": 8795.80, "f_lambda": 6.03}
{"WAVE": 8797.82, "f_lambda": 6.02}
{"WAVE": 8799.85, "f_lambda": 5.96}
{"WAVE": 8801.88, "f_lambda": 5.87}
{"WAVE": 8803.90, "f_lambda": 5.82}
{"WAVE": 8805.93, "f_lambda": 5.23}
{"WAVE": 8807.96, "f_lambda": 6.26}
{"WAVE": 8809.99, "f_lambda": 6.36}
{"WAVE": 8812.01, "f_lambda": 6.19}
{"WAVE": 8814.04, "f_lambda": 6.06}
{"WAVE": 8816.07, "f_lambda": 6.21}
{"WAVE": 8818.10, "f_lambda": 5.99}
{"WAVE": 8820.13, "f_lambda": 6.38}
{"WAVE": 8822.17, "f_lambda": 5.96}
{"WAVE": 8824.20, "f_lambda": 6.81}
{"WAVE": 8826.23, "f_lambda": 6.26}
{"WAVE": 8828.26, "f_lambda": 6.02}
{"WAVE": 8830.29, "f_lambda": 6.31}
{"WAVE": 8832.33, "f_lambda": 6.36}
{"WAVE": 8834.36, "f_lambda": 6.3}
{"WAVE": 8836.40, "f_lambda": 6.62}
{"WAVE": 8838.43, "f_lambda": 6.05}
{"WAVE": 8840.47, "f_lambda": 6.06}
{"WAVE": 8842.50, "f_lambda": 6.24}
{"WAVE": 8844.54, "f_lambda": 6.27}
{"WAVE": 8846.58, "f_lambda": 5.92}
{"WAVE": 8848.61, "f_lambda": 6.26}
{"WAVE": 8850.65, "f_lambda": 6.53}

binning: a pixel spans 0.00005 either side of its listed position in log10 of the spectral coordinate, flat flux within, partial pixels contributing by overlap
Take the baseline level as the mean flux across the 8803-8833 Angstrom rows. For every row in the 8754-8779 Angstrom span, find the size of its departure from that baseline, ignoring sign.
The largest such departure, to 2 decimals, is 0.61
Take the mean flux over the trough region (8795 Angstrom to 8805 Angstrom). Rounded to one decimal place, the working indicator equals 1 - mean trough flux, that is -4.9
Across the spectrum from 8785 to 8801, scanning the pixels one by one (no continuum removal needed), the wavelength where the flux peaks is 8785.68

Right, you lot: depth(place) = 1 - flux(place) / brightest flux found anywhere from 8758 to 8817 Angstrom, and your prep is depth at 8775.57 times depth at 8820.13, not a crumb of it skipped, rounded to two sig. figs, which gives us 0.0091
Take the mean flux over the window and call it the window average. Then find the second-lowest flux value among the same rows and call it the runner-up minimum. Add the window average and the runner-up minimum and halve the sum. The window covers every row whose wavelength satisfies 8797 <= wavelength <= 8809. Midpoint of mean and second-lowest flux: 5.84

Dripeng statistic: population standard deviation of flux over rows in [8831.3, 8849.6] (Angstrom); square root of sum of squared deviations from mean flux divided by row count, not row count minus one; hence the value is 0.19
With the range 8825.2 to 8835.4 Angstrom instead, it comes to 0.12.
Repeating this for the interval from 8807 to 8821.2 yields 0.13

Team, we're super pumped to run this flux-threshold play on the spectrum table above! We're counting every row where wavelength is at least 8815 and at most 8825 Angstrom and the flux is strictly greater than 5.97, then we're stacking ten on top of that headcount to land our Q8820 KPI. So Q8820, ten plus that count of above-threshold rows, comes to 14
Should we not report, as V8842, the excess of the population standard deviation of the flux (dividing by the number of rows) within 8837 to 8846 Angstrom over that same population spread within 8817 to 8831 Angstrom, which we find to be -0.18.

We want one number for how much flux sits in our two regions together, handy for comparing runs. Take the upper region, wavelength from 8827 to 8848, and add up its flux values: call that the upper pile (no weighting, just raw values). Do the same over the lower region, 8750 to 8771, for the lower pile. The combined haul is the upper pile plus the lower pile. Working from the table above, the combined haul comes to 124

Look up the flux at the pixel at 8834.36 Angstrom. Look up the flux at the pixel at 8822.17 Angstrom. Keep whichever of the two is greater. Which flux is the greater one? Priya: 6.3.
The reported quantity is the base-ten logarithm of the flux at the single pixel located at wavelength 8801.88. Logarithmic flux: 0.769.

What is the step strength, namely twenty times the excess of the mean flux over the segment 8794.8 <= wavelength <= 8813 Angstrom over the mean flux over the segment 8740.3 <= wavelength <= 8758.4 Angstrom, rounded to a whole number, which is -1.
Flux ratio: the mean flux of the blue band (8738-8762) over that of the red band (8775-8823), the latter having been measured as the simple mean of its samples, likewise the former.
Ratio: 0.978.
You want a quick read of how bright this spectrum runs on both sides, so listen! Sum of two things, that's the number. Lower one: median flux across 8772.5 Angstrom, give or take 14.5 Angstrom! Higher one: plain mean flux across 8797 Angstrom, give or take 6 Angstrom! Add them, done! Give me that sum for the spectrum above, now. 12.2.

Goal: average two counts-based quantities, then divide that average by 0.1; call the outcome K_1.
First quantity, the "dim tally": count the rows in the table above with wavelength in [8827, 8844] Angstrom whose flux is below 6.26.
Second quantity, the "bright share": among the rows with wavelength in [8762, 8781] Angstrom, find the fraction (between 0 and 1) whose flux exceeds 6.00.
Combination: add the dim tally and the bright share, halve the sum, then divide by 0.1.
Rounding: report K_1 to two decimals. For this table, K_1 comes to 23.33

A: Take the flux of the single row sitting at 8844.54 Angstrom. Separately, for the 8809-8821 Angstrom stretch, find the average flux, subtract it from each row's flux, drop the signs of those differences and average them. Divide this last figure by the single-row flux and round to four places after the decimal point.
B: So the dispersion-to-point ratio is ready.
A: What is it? 0.0189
